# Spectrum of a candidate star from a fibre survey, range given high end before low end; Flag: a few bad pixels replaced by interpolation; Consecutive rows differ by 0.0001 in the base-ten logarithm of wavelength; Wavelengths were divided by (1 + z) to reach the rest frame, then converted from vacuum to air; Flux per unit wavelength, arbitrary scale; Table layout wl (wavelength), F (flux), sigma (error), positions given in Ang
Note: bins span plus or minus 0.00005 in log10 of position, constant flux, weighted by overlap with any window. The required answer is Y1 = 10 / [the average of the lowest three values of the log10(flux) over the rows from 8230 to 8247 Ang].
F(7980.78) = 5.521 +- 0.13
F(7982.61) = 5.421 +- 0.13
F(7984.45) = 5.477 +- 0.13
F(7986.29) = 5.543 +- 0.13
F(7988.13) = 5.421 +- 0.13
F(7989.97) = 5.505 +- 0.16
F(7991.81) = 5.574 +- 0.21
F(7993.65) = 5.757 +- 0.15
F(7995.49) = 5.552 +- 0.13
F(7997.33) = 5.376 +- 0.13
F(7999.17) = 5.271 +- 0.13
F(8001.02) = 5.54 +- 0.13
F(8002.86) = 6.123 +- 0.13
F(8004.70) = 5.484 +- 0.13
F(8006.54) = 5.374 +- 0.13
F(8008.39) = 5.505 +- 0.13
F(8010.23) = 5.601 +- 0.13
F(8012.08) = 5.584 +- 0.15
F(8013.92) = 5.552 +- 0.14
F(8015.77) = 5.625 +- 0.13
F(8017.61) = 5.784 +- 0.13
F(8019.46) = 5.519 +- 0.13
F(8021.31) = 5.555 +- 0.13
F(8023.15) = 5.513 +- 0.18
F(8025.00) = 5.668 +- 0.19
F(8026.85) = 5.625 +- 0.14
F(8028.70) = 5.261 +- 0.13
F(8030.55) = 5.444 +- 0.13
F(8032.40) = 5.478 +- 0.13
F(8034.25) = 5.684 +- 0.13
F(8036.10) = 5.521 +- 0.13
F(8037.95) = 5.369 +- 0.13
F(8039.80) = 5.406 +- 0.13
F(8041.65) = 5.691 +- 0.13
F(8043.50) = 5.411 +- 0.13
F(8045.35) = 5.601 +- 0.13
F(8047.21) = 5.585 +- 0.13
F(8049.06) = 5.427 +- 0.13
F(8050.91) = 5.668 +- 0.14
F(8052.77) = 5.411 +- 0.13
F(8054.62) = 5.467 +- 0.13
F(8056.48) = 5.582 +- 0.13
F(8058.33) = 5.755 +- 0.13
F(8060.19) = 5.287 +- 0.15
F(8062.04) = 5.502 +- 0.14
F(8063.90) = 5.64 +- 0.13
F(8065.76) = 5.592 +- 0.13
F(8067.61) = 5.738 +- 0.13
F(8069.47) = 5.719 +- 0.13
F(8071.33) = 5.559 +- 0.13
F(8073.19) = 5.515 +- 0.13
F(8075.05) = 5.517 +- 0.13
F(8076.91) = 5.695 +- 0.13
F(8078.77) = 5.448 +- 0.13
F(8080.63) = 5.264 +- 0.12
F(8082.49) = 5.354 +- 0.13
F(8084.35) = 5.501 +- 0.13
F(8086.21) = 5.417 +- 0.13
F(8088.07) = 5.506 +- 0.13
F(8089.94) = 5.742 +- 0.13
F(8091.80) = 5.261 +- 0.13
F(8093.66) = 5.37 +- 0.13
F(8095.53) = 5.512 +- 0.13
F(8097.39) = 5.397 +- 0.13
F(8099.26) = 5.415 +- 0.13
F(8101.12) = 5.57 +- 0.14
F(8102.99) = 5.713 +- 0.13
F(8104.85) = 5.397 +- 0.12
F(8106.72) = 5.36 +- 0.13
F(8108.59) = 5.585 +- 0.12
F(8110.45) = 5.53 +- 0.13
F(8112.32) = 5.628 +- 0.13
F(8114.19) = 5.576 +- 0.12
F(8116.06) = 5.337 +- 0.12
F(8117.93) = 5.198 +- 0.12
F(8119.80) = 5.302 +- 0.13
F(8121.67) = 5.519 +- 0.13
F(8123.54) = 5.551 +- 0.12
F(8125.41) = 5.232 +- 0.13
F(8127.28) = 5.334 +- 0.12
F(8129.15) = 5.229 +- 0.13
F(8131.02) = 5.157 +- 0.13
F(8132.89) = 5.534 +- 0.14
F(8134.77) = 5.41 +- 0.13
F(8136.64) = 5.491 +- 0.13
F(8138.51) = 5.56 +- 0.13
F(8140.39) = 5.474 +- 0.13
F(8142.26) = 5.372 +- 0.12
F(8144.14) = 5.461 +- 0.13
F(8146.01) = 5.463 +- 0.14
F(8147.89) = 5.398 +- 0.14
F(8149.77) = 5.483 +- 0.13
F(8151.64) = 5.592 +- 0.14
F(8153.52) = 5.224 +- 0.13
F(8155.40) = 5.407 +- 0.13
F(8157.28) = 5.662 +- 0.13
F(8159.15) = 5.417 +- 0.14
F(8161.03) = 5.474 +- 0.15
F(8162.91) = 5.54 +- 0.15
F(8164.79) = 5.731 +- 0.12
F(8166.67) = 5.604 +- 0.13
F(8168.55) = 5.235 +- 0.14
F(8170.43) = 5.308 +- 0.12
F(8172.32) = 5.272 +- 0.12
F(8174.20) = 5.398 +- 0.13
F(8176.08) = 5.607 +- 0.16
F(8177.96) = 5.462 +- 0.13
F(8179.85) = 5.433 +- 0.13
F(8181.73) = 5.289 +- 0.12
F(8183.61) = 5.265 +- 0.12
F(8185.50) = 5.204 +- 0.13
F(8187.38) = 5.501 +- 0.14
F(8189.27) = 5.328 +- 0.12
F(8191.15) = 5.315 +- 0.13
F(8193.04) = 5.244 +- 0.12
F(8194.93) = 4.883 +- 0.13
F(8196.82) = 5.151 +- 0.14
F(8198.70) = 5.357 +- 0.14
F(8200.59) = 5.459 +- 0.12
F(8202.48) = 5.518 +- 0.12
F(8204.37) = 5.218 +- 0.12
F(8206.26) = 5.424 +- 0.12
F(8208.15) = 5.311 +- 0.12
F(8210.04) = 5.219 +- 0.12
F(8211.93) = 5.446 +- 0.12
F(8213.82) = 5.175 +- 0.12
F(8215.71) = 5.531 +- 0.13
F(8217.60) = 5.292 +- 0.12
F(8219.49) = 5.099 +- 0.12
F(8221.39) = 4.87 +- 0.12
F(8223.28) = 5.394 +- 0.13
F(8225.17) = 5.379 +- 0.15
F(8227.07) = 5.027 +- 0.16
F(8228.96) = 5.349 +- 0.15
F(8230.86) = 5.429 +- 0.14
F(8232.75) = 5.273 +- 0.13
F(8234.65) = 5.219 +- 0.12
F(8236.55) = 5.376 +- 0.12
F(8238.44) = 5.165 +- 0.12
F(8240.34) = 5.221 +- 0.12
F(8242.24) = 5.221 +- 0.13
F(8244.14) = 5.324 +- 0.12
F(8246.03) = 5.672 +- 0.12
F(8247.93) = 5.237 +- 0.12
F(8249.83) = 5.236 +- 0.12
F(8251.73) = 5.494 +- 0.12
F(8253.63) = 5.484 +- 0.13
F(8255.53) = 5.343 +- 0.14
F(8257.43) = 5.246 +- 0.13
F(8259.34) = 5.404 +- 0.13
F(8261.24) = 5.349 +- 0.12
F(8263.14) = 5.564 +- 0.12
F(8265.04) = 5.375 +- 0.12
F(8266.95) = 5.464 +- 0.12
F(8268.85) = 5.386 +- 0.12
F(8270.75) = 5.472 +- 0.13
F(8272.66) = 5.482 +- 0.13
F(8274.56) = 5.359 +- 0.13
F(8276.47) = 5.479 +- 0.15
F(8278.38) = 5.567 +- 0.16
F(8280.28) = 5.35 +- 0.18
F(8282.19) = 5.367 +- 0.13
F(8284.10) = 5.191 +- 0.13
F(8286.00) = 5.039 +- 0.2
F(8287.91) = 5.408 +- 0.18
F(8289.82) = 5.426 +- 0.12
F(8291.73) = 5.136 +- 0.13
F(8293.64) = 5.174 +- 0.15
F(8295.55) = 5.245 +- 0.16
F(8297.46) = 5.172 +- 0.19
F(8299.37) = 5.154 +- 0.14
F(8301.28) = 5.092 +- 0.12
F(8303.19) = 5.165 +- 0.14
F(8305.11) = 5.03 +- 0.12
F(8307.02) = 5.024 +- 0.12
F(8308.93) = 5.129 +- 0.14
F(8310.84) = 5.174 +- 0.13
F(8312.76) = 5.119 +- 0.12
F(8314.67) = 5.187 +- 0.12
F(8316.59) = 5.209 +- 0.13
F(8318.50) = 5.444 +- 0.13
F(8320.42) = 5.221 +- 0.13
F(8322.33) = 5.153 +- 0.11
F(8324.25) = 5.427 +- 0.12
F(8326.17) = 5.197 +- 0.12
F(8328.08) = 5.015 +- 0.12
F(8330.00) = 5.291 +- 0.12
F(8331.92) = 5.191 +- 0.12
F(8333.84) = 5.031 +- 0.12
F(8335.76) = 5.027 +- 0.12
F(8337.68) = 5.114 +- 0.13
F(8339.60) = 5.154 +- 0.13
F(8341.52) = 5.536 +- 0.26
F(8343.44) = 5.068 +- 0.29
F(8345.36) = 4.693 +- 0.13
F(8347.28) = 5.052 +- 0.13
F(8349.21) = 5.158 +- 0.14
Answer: 14.0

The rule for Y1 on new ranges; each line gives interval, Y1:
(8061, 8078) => 13.5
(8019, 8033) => 13.7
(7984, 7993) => 13.6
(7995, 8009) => 13.7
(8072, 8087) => 13.7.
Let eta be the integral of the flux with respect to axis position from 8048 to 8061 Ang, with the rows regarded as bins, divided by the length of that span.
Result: 5.52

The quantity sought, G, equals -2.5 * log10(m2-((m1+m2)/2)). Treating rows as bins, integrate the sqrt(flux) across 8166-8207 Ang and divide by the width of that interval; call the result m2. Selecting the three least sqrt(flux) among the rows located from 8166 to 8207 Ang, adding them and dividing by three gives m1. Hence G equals 3.9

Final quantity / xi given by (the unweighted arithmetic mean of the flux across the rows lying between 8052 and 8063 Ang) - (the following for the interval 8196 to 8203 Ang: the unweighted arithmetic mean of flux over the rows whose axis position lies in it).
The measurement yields 0.13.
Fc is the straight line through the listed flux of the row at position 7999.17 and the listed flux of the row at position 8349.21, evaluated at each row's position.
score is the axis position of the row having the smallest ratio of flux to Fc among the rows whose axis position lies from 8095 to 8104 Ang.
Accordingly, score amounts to 8097.39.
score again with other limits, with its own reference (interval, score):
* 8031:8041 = 8037.95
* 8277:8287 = 8286.00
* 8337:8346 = 8345.36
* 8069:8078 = 8073.19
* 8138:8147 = 8142.26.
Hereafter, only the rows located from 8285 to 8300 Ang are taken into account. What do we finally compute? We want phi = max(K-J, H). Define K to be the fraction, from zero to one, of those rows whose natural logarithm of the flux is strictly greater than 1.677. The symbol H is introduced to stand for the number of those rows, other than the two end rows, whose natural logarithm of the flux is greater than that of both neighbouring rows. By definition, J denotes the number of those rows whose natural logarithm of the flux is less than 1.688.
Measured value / 2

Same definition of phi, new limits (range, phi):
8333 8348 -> 1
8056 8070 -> 3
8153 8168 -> 2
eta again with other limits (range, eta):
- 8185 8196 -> 5.24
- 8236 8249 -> 5.32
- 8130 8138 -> 5.41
